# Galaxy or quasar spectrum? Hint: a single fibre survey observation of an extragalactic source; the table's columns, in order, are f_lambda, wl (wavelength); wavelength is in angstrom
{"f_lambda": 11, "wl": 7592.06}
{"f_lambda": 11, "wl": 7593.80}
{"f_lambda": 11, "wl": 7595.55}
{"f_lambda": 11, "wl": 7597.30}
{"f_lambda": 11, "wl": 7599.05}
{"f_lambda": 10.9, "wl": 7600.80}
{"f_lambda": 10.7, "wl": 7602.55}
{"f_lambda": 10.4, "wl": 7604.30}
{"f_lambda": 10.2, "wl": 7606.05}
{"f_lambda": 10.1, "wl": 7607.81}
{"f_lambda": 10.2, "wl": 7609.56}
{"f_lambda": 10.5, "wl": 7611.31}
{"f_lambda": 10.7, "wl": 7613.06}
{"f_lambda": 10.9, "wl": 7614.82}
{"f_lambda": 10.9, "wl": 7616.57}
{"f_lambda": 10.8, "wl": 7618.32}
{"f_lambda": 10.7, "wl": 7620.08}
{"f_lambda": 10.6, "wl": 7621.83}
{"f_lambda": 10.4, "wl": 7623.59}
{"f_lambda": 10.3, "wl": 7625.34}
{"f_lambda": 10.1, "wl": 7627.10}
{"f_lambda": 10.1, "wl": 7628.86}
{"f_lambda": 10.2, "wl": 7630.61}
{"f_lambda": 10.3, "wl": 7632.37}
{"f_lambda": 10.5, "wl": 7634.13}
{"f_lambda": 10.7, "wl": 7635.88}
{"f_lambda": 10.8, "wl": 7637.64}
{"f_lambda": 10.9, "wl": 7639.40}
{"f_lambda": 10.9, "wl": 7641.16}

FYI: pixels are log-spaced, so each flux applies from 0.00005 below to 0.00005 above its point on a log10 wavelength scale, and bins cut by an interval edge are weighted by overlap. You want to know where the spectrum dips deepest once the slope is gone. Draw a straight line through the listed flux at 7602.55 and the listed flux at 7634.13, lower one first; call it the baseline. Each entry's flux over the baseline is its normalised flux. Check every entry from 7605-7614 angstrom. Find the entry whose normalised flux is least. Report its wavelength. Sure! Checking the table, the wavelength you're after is 7607.81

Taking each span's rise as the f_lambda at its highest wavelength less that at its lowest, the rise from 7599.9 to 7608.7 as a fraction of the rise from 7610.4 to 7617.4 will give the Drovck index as -2.00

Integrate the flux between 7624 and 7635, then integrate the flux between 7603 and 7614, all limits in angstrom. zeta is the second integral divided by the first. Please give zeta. 1.01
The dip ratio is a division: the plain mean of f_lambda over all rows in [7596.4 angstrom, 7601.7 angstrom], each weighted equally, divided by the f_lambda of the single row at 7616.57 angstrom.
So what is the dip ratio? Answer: 1.01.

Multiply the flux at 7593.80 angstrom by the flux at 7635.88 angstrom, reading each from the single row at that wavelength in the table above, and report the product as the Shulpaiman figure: 118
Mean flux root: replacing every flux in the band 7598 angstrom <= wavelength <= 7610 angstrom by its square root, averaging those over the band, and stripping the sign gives 3.24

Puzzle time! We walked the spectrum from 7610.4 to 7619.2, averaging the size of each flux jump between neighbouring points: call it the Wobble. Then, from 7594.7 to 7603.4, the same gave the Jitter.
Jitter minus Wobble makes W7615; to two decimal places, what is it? -0.05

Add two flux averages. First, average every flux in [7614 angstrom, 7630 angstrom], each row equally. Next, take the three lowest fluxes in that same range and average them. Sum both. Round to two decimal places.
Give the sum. 20.70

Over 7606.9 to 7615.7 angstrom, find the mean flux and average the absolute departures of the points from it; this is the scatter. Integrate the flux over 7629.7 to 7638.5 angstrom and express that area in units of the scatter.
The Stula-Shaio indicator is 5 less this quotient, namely -345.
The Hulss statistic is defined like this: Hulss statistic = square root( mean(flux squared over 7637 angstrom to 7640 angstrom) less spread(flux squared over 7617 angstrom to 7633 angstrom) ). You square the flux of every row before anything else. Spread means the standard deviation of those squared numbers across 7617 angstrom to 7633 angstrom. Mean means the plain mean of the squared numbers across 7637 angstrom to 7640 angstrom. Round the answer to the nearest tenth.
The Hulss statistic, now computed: 10.6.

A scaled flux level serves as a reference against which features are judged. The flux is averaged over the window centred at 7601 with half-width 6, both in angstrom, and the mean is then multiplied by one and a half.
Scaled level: 16.1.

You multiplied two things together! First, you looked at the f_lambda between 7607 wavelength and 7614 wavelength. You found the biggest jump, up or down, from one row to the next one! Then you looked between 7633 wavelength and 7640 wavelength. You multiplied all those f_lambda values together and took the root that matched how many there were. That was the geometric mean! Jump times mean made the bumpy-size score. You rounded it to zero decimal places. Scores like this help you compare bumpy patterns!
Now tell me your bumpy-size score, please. 3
